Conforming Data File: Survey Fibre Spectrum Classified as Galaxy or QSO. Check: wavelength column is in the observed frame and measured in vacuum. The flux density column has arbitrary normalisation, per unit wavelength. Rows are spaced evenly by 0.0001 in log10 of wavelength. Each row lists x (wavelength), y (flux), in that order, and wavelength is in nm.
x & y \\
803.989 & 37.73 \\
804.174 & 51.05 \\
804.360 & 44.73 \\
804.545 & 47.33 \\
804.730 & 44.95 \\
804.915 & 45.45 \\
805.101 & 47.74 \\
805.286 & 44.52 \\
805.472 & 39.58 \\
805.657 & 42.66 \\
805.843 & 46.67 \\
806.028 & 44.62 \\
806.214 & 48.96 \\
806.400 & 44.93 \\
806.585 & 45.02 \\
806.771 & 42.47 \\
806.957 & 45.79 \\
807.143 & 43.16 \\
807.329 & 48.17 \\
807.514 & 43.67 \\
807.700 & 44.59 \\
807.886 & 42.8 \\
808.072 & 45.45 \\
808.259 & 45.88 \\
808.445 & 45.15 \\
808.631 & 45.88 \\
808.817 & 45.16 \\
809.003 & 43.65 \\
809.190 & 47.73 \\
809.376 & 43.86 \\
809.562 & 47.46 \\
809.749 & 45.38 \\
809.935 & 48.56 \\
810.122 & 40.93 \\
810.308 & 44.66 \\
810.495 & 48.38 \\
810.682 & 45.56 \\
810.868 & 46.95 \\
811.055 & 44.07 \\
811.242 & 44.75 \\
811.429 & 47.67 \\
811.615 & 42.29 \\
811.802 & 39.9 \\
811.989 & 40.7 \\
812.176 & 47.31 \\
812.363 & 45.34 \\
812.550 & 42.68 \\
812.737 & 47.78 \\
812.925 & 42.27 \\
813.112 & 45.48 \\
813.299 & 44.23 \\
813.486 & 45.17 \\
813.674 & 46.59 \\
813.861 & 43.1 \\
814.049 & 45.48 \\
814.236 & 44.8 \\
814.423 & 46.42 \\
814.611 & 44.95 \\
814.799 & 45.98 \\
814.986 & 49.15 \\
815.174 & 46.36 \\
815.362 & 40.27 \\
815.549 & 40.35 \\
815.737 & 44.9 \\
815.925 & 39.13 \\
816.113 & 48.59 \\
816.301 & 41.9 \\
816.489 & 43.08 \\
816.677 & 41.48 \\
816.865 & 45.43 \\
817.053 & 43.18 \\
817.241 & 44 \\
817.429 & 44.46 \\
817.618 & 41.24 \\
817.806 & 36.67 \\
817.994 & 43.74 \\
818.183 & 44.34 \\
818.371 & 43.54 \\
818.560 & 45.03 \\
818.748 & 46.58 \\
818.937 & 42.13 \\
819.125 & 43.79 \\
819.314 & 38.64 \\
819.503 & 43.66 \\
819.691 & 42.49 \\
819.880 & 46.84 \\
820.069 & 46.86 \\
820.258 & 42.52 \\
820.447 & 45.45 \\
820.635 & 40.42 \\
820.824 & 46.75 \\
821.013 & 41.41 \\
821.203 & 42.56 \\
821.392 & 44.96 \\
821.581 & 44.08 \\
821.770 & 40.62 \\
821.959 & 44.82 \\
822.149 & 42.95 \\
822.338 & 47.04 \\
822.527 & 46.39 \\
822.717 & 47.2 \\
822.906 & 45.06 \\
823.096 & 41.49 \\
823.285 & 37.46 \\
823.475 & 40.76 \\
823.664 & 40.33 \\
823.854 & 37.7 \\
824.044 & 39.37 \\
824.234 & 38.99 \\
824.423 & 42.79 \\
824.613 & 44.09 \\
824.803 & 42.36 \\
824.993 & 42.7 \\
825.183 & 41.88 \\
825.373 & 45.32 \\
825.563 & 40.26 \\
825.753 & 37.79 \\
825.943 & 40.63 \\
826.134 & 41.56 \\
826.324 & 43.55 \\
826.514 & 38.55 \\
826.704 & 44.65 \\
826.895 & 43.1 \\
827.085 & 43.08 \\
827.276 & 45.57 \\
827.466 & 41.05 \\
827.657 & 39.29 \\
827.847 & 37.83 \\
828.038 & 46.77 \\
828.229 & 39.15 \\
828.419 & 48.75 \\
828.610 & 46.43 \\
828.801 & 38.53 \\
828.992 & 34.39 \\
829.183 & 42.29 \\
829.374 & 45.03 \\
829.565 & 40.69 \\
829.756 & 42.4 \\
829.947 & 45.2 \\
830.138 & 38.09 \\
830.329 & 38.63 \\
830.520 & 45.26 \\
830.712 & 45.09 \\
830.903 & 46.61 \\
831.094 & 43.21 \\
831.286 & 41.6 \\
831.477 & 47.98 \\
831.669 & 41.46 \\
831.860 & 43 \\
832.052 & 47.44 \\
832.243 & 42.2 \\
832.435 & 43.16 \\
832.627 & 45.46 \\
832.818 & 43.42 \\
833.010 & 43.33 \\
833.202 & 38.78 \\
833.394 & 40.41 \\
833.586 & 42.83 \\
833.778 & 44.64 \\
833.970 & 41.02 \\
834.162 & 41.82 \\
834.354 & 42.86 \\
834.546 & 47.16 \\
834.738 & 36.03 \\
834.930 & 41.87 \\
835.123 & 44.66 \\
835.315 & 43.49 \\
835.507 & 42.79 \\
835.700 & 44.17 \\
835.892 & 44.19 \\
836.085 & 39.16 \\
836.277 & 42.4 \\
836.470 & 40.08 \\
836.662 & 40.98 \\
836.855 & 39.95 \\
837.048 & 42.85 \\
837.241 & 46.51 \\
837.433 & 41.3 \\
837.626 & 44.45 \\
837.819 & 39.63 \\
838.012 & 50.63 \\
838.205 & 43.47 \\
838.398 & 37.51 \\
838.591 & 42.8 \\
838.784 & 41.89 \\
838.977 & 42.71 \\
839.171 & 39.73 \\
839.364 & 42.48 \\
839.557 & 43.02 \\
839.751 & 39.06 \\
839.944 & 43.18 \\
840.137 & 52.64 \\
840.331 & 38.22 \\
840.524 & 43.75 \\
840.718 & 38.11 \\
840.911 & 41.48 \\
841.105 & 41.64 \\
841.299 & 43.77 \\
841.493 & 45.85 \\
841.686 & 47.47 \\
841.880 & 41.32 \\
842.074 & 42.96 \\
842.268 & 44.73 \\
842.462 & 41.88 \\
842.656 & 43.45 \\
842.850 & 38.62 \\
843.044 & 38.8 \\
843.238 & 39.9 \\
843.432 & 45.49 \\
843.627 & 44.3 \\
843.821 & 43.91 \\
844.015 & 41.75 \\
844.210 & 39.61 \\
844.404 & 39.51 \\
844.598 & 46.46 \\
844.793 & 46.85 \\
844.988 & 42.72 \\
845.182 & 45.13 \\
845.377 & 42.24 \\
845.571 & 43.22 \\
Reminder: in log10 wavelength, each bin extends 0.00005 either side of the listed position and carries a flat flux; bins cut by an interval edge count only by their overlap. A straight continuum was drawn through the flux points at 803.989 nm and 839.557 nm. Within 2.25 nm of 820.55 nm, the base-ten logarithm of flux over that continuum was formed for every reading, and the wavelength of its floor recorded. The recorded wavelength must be 819.314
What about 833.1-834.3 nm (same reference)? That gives 833.202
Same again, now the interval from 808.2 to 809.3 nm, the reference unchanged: 809.003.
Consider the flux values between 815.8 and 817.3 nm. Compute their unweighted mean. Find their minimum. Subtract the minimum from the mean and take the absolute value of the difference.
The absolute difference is 4.2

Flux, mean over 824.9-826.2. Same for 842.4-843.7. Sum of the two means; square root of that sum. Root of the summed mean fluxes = 9.12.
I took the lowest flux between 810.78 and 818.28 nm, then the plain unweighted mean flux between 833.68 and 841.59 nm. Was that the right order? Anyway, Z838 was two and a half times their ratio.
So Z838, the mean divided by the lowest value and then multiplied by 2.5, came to 2.90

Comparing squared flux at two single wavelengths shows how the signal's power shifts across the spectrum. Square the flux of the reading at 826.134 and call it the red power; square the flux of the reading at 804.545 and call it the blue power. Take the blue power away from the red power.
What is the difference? -513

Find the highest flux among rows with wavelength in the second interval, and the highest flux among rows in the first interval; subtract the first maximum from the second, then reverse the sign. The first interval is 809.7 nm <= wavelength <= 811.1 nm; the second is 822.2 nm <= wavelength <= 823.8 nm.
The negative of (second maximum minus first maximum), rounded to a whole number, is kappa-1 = 1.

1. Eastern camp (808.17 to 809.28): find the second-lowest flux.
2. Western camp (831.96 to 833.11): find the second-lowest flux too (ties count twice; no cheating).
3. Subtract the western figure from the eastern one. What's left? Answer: 2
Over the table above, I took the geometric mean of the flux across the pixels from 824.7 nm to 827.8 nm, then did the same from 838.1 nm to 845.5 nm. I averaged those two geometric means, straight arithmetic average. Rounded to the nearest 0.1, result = 42.2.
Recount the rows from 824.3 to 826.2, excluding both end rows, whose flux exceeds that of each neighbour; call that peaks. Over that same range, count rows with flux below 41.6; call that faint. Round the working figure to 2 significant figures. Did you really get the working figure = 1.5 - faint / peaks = 0.17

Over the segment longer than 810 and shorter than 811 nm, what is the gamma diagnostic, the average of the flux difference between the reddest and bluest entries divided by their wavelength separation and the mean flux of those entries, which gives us 26.7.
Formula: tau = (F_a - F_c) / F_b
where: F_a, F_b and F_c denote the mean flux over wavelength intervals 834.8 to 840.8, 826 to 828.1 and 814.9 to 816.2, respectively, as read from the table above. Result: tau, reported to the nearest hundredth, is -0.04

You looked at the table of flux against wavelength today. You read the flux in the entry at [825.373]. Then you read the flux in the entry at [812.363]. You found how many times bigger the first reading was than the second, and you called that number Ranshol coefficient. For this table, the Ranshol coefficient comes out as 1.00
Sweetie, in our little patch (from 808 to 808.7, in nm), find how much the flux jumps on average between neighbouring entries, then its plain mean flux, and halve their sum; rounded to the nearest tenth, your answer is 23.1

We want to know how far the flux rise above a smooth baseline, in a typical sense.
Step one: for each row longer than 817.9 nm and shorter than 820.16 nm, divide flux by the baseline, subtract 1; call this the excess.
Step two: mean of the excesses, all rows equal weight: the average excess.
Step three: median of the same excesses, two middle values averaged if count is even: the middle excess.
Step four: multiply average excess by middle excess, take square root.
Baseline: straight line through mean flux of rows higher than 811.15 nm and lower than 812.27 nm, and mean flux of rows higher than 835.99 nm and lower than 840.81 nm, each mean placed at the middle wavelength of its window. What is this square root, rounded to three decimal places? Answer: 0.011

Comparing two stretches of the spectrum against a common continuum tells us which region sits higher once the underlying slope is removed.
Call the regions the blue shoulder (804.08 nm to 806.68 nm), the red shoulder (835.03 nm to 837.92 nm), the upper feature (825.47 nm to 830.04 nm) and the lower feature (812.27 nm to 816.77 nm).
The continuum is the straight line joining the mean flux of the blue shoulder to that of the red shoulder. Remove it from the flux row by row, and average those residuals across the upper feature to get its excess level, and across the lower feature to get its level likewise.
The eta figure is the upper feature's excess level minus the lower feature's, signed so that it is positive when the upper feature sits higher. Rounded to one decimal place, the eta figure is -1.1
